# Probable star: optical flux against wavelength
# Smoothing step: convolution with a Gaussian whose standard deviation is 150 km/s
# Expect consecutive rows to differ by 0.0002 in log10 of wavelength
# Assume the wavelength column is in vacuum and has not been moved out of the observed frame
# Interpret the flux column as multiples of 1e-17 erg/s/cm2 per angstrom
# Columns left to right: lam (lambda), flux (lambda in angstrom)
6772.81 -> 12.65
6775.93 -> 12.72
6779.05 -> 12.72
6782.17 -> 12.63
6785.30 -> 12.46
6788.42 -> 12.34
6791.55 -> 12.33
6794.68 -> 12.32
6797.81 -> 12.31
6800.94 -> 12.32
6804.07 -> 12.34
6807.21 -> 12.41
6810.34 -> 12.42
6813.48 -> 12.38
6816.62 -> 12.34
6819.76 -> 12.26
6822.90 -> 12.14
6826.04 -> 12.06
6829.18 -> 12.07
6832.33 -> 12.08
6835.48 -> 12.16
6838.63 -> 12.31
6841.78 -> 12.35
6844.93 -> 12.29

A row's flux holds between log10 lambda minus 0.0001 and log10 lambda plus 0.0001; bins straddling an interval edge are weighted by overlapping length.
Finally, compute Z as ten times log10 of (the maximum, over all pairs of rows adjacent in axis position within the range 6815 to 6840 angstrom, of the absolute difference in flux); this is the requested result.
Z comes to -8.2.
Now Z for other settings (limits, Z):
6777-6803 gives -7.7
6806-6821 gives -11.0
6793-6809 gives -11.5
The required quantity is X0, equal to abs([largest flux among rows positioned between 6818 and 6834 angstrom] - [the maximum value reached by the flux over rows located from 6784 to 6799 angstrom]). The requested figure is 0.20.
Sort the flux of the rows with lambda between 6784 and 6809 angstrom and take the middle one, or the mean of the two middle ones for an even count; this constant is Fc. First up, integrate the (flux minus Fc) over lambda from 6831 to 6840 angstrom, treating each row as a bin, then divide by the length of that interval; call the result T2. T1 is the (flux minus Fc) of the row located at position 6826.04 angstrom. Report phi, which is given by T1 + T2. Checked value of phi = -0.43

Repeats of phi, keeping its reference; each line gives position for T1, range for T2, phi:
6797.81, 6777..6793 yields 0.14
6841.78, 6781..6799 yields 0.08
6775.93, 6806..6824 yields 0.38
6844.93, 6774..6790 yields 0.20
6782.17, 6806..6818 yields 0.35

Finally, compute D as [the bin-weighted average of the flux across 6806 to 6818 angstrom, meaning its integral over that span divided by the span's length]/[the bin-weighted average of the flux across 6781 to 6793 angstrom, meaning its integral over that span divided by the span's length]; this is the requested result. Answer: 1.00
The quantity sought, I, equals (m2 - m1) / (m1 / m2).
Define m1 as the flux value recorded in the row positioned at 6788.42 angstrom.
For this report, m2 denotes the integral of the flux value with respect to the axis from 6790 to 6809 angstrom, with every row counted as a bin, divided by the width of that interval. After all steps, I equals 0.00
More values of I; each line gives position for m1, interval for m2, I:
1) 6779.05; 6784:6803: -0.36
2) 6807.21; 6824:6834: -0.33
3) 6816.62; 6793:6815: 0.02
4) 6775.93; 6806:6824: -0.38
